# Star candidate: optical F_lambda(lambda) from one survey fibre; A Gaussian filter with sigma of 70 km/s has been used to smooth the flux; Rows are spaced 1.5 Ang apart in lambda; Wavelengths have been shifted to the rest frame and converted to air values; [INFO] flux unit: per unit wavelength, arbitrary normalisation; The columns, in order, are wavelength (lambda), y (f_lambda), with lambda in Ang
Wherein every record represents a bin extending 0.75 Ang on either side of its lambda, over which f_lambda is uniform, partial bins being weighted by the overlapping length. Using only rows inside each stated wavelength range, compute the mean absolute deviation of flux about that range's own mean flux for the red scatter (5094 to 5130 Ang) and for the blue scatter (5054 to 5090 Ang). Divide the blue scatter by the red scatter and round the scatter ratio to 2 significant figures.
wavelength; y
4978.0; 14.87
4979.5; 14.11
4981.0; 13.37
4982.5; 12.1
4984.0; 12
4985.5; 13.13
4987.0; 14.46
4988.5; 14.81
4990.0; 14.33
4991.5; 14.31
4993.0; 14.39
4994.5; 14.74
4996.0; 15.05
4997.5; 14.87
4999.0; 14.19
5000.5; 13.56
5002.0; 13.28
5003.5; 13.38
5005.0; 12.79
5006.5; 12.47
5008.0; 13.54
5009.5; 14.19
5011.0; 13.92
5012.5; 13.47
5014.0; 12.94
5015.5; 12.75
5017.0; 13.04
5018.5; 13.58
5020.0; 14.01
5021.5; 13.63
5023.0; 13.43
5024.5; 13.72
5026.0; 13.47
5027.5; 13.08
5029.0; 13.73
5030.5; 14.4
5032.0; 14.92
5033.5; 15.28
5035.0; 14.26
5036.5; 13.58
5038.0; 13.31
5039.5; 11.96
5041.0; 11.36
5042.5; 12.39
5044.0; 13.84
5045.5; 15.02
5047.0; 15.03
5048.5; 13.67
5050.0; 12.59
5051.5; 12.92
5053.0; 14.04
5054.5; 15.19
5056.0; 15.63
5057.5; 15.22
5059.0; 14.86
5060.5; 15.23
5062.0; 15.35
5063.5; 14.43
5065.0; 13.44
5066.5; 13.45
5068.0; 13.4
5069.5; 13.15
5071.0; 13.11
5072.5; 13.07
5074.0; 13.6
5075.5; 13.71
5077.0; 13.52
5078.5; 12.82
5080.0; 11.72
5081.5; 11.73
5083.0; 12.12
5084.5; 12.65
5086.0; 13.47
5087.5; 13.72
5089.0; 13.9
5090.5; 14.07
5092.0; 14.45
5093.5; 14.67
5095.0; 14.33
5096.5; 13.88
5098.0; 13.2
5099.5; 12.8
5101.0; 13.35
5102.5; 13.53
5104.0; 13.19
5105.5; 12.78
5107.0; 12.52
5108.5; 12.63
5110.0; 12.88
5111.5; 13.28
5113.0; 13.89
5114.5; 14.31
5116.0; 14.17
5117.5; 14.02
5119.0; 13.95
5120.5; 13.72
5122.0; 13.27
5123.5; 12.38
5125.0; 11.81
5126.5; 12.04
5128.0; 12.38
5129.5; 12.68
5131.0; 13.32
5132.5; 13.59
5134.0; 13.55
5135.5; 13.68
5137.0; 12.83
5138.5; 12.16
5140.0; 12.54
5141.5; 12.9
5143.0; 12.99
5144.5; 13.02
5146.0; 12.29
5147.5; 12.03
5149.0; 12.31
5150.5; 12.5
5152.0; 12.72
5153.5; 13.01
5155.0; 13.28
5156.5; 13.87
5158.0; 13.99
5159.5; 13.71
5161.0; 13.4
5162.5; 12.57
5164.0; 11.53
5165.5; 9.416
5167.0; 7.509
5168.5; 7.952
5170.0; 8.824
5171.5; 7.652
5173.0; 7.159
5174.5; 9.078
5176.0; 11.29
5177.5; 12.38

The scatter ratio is 1.4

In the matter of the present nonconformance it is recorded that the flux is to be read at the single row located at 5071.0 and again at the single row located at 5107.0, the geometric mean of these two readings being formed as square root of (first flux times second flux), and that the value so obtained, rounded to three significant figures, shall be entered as 12.8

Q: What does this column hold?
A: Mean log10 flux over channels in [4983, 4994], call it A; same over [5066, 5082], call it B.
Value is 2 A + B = 3.40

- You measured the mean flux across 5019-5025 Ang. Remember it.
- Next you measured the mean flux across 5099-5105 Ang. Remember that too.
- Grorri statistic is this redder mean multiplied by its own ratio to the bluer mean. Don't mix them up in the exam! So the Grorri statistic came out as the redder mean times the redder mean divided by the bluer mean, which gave 12.8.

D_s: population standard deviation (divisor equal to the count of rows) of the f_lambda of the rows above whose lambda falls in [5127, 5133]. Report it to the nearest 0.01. 0.48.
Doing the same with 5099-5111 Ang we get 0.33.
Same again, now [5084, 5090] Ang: 0.48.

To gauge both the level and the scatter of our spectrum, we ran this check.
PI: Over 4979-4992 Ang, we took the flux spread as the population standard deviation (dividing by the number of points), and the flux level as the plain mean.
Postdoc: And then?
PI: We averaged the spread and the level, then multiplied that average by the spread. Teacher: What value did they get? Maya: 7.1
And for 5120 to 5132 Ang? 4.2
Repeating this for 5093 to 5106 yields 4.4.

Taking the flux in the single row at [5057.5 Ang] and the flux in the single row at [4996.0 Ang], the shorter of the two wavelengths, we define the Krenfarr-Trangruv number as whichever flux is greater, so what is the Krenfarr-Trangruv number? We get 15.2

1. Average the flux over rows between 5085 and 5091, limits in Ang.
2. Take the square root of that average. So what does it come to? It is 3.71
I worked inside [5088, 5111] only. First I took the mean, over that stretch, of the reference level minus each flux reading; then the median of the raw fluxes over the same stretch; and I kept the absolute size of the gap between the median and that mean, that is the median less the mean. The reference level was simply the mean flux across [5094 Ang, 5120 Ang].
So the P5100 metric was 13.4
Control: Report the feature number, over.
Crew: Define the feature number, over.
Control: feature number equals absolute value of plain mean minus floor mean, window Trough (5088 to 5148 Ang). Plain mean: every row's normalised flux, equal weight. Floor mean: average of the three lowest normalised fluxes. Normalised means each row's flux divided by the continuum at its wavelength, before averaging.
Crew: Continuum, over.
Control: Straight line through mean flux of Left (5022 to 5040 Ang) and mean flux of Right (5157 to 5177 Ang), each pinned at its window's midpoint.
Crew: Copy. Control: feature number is 0.09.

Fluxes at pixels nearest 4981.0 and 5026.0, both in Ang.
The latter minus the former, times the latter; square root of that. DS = 1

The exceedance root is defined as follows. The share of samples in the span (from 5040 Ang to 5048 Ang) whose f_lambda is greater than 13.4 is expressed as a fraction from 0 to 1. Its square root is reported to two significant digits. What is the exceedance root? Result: 0.77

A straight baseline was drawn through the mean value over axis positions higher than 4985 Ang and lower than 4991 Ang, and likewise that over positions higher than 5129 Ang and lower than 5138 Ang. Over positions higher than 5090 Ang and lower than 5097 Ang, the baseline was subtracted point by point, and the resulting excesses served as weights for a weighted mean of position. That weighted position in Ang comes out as 5093.3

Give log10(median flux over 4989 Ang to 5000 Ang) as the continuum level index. 1.158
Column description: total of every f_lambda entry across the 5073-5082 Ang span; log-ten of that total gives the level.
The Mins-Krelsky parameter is 1.89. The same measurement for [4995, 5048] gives 2.68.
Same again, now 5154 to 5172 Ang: 2.13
